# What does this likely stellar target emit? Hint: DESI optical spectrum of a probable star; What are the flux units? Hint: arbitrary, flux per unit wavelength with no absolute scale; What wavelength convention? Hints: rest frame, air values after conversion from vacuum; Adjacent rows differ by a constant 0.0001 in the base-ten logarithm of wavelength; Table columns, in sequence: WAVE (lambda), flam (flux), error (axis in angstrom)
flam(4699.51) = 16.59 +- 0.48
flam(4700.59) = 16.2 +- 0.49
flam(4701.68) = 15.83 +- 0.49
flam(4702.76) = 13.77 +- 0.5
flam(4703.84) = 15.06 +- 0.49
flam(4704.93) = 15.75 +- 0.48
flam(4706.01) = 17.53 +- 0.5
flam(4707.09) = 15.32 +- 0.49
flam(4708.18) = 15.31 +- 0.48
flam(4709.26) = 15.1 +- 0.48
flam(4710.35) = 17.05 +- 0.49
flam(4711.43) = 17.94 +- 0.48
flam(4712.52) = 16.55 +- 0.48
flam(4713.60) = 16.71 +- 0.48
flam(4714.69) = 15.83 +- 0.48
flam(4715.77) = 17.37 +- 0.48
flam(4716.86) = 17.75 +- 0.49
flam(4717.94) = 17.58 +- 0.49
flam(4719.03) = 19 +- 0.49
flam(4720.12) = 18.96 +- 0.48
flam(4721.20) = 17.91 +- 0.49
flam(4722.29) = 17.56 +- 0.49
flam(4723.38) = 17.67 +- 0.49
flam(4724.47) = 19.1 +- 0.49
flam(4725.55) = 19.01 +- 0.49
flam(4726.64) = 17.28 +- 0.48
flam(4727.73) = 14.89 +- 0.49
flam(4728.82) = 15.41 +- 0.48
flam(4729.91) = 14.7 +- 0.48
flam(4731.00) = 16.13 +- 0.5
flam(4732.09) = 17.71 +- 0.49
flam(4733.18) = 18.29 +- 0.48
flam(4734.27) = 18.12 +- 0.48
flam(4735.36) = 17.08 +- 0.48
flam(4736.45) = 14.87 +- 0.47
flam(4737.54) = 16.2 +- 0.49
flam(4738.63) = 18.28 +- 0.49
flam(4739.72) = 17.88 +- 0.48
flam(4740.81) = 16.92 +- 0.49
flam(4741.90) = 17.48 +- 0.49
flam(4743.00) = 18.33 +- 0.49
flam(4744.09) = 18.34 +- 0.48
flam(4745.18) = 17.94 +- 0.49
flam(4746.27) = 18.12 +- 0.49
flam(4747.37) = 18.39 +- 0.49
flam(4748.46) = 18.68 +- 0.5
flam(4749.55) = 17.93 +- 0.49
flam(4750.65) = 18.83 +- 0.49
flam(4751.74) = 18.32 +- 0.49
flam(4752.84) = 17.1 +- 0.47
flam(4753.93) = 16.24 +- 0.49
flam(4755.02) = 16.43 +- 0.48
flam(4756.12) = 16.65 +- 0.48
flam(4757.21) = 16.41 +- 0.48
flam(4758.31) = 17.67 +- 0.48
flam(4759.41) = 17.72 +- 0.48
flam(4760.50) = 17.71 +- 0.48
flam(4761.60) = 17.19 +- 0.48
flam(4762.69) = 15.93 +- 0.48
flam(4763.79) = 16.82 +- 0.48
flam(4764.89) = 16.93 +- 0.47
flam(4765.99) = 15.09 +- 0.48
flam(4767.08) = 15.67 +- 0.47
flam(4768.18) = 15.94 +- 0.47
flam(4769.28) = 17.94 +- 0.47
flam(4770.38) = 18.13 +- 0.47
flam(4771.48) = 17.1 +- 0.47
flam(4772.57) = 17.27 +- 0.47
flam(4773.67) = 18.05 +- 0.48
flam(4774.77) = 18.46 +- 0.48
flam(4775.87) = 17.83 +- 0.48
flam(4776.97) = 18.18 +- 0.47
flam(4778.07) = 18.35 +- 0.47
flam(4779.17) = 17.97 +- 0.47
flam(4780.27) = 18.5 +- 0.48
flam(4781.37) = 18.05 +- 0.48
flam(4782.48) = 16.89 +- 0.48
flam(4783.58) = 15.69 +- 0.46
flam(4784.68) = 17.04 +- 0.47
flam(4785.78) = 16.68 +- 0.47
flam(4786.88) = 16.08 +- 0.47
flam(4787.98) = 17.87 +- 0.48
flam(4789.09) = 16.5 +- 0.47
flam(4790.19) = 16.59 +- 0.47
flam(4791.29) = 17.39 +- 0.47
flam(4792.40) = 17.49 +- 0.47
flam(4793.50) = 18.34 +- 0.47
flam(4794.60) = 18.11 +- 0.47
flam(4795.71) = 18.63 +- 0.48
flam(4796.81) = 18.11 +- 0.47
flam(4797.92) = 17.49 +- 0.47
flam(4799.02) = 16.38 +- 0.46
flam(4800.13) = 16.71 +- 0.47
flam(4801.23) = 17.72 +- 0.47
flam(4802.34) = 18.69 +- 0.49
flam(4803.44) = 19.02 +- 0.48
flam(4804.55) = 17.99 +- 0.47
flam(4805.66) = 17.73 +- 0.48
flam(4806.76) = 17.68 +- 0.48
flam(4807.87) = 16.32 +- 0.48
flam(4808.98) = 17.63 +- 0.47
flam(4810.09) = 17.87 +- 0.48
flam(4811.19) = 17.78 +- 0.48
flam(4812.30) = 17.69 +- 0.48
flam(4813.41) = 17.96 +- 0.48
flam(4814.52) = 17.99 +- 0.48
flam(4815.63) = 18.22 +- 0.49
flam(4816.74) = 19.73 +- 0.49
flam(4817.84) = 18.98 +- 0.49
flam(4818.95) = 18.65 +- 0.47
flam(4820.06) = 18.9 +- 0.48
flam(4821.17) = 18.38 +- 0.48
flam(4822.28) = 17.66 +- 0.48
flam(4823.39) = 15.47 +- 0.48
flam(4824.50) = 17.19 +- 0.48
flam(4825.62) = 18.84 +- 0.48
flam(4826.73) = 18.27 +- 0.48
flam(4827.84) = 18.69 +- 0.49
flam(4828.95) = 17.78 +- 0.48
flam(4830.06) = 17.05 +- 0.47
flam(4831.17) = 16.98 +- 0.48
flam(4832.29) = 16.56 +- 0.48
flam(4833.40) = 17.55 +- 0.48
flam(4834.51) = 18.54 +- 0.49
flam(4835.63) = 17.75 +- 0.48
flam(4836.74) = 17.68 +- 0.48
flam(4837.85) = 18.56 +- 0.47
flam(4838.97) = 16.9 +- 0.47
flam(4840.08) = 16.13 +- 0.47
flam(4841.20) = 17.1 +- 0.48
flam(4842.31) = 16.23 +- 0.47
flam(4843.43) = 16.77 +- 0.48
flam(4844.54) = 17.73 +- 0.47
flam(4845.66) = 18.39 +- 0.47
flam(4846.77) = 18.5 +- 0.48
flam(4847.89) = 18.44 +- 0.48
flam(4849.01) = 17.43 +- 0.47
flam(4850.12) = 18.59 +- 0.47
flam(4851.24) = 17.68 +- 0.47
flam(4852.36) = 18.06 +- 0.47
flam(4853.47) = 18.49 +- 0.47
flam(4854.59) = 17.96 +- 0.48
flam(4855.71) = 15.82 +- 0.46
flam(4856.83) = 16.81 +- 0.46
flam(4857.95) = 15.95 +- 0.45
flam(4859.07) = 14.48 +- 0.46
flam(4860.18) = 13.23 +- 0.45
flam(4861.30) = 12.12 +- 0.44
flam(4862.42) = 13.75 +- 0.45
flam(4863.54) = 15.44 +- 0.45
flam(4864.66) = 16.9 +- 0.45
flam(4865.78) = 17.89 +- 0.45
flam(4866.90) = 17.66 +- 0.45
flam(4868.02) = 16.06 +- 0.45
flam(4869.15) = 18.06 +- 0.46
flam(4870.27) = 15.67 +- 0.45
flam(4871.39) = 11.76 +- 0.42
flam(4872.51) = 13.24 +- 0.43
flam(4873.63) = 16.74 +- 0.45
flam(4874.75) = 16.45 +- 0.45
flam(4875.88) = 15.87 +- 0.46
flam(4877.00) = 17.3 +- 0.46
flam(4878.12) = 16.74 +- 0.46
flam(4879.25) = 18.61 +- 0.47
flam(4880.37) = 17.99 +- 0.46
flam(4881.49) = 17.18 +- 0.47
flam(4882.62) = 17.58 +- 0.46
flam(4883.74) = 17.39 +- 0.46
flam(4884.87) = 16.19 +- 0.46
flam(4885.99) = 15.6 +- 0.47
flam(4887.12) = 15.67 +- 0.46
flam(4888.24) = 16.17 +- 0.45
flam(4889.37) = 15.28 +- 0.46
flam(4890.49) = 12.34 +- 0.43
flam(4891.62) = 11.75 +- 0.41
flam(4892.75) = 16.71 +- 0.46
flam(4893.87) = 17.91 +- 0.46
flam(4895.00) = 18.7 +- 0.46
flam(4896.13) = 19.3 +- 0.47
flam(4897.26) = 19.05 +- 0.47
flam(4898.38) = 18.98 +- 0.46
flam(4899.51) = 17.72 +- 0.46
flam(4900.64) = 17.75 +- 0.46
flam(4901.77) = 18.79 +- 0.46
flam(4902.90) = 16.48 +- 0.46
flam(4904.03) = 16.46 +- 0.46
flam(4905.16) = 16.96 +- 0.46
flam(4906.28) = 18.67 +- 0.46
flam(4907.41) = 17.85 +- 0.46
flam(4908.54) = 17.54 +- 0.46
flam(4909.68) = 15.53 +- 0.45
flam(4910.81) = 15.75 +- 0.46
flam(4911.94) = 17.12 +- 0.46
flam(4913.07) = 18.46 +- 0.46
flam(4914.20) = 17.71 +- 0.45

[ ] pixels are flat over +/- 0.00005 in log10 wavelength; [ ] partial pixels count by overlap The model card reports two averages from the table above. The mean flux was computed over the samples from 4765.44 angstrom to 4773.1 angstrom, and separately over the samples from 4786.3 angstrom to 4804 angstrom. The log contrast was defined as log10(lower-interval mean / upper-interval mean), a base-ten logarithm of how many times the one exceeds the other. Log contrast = -0.021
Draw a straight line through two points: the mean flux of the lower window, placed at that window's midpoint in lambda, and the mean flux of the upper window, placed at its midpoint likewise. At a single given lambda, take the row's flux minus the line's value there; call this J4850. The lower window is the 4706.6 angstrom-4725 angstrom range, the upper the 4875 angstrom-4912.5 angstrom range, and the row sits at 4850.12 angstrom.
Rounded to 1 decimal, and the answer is 1.6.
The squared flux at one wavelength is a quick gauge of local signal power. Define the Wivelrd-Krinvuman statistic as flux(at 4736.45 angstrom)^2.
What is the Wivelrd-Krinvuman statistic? 221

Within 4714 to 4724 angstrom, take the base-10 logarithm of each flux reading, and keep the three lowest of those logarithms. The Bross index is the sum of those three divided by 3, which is 1.228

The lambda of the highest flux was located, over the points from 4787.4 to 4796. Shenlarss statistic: 4795.71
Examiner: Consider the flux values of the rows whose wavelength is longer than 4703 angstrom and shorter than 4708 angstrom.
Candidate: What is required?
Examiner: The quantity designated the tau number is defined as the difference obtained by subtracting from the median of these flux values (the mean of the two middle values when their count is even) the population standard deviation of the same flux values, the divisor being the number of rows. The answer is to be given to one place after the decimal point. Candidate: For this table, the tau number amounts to 14.6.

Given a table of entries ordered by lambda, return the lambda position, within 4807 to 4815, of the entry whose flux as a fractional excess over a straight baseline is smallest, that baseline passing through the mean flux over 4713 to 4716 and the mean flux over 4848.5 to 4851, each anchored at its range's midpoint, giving 4807.87 angstrom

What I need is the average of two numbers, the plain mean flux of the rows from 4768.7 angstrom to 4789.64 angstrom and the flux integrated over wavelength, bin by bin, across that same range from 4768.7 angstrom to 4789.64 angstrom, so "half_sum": 192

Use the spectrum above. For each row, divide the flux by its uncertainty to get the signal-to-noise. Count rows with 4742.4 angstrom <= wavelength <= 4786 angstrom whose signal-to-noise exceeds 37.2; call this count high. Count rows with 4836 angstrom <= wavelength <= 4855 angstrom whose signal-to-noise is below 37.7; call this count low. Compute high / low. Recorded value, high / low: 1.7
